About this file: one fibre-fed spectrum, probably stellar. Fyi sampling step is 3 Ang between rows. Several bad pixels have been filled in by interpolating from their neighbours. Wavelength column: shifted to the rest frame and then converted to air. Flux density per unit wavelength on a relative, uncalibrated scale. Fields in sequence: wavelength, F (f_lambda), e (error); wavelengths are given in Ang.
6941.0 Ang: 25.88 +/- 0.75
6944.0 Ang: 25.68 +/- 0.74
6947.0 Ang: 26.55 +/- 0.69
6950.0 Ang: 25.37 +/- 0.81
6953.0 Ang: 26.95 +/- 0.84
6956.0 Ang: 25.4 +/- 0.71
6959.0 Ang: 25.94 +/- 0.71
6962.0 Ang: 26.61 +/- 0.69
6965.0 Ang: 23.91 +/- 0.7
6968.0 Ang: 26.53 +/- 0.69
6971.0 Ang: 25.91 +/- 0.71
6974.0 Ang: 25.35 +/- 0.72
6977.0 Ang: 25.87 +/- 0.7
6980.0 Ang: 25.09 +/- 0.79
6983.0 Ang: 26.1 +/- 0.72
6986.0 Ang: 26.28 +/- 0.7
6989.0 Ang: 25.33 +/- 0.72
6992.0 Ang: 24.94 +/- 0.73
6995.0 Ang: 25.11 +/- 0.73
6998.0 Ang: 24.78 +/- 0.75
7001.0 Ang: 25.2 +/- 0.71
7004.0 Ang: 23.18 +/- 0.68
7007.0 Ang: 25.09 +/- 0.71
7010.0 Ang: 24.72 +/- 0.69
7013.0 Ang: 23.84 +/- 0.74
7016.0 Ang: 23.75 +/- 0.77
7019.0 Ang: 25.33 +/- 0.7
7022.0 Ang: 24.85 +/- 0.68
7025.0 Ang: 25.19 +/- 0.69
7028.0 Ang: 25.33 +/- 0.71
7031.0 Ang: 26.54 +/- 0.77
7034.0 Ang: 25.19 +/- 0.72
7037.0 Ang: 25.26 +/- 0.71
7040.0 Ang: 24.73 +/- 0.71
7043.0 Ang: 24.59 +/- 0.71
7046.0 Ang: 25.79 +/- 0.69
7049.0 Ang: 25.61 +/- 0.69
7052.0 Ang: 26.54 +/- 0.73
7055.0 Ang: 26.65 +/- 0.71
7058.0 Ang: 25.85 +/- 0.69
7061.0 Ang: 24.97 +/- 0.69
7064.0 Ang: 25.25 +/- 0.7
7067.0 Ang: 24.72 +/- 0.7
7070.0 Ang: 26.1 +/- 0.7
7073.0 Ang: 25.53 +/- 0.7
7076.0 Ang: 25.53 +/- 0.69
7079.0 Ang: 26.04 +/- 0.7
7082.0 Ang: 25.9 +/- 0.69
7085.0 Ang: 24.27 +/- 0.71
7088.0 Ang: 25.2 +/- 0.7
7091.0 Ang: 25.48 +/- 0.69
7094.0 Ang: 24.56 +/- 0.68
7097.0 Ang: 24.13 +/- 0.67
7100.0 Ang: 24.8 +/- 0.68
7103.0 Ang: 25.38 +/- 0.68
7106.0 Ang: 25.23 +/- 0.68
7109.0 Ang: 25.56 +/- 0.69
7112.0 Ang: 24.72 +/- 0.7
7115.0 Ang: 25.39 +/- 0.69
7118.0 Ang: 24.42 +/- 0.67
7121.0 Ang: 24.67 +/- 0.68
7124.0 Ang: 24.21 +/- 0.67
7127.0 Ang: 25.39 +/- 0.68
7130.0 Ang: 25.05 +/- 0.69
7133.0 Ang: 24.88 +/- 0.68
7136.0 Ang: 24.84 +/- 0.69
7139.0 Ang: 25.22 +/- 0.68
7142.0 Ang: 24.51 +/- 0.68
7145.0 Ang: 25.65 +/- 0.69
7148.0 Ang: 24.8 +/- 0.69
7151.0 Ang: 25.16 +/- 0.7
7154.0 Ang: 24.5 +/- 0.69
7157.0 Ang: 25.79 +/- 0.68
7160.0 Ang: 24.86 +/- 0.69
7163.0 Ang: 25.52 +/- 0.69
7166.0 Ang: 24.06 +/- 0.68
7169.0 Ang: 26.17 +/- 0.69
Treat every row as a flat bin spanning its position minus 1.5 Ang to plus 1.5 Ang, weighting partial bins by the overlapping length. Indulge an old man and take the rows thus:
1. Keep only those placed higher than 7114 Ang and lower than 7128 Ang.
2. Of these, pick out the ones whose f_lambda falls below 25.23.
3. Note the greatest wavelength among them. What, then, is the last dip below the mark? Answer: 7124.0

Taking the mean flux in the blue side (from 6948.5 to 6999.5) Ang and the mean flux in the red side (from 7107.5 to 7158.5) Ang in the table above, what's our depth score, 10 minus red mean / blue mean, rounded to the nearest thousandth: 9.025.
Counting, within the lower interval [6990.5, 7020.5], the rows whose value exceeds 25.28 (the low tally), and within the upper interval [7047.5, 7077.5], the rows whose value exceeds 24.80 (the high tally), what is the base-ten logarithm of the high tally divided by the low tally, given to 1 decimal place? 1.0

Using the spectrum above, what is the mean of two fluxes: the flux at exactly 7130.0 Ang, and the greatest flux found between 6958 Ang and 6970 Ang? 25.83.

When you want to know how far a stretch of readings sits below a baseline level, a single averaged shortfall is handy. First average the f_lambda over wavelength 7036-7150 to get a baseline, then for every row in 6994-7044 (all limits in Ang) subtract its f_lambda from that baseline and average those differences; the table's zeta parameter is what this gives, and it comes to 0.3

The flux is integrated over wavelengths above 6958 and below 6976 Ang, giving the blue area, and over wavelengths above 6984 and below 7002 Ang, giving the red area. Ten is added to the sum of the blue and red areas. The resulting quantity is 928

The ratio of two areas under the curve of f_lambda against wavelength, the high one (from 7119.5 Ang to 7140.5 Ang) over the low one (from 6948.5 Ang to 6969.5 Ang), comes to 0.96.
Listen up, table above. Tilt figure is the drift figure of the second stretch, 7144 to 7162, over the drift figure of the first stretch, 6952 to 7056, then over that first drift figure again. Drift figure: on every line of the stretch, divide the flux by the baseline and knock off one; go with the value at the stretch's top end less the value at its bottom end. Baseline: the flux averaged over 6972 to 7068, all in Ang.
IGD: -221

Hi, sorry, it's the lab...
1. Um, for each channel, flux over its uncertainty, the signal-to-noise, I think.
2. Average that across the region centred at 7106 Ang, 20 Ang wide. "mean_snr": 36.6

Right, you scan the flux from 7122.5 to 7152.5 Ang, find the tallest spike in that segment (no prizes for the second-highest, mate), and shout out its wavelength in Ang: 7145.0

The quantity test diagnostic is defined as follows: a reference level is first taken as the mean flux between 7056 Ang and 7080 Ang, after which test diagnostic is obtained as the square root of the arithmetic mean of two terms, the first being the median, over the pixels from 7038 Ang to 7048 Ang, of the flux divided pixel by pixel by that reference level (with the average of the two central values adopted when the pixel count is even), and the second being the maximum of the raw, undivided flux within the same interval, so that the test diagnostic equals 3.66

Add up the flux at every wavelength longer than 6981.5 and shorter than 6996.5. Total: 128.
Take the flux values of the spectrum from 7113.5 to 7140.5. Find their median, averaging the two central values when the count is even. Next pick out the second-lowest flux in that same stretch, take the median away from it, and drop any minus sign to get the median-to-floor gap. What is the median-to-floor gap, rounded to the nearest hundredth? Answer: 0.46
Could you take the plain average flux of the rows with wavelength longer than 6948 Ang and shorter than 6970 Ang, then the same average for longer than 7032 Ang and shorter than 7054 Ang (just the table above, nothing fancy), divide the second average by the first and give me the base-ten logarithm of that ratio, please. -0.007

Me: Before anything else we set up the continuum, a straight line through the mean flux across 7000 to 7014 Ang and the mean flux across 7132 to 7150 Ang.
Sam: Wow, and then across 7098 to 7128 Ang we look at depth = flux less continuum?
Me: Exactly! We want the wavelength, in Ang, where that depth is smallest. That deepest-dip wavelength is 7124.0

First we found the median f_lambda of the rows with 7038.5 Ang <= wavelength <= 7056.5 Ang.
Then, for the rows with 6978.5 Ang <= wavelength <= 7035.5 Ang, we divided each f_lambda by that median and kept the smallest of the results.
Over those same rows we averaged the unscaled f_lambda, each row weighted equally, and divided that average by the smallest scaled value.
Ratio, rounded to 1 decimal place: 27.8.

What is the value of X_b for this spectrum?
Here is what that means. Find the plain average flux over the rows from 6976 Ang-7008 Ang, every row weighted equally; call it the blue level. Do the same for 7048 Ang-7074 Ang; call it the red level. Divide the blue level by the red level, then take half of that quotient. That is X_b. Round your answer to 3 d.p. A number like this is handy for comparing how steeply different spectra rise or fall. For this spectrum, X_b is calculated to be 0.490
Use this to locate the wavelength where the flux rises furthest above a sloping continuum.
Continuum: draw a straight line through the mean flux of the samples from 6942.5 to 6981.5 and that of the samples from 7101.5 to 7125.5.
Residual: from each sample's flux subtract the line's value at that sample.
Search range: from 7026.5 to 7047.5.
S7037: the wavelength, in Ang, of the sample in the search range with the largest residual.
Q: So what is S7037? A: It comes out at 7031.0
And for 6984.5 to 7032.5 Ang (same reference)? 7031.0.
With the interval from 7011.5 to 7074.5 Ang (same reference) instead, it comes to 7055.0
